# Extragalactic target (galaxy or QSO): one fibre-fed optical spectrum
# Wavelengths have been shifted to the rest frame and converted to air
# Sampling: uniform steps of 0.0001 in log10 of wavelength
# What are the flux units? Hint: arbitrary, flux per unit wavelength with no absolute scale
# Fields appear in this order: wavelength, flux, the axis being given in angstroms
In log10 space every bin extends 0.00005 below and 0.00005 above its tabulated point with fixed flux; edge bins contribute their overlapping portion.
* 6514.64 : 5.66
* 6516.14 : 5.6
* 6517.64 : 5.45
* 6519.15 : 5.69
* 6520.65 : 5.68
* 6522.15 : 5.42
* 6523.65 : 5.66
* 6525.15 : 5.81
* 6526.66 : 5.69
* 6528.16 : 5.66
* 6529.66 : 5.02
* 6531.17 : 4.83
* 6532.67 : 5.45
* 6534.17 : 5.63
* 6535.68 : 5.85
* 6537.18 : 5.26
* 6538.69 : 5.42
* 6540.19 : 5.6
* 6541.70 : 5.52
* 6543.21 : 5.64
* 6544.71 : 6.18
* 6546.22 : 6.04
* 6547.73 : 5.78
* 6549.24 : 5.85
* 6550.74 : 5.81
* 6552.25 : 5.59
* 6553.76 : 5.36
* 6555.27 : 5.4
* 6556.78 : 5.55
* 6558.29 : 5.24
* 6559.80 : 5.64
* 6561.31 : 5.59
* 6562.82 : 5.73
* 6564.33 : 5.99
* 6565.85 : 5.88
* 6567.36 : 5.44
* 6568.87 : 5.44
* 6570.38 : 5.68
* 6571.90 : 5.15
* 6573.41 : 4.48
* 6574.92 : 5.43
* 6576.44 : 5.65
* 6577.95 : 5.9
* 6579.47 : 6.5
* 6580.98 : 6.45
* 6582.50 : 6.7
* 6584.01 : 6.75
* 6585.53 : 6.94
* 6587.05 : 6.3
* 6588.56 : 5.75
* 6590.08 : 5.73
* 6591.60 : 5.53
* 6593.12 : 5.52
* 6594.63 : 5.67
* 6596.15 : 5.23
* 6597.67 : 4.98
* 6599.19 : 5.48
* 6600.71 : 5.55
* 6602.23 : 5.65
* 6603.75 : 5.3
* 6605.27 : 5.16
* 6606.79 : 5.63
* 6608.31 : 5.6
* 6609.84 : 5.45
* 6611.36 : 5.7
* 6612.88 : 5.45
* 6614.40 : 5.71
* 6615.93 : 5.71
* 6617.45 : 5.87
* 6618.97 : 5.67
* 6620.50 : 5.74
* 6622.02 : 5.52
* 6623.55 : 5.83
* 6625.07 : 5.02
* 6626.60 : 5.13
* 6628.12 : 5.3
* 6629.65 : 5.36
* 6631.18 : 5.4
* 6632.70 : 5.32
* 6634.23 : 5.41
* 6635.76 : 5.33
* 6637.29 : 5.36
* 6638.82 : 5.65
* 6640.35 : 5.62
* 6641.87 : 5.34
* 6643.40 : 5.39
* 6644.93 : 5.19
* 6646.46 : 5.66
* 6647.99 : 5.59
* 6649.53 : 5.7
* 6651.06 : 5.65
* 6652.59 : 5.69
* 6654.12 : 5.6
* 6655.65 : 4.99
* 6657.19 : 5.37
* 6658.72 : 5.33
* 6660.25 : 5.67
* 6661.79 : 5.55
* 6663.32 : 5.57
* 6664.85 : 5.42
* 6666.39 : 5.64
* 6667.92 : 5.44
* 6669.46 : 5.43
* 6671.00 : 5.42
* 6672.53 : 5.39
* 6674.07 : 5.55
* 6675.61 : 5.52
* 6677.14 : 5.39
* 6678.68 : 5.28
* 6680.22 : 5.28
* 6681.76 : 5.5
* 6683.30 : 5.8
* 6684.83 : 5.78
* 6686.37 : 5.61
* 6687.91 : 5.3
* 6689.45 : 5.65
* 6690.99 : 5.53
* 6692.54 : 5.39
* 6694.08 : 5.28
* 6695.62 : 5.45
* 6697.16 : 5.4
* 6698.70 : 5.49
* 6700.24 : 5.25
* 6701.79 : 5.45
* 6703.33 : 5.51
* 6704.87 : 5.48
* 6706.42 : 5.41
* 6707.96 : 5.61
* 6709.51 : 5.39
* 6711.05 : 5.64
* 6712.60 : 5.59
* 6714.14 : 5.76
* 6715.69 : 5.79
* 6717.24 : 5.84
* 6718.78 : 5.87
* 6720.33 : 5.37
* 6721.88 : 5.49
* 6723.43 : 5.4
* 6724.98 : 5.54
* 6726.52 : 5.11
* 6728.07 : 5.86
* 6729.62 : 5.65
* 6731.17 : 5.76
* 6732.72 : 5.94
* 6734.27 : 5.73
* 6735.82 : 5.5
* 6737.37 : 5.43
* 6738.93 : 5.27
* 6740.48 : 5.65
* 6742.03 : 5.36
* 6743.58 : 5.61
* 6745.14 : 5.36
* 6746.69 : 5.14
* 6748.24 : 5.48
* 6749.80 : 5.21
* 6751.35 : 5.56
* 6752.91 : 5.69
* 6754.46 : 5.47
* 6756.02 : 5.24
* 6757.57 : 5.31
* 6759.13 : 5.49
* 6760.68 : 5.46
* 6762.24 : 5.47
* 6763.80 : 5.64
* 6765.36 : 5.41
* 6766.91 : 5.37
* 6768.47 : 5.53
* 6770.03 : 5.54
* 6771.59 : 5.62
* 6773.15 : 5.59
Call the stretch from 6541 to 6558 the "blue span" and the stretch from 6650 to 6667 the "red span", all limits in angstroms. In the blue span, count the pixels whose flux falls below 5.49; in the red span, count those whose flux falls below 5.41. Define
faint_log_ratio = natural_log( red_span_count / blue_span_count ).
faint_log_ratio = 0.41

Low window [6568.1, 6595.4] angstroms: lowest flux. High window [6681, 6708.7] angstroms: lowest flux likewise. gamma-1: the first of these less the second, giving -0.8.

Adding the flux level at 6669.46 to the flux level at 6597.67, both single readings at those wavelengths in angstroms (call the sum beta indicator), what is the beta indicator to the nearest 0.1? 10.4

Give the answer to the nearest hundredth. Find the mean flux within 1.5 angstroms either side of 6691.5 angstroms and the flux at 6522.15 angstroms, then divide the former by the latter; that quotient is 1.01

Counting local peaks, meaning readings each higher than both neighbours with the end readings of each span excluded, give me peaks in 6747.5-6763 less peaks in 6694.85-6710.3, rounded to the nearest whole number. -1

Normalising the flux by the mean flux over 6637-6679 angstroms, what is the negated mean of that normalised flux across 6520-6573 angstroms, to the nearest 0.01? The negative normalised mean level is -1.02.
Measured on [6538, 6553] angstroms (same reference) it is -1.05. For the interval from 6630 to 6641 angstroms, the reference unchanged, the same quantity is -0.99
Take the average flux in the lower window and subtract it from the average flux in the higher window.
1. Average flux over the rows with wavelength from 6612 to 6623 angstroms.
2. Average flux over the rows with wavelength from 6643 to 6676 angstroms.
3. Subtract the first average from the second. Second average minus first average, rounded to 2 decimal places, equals -0.18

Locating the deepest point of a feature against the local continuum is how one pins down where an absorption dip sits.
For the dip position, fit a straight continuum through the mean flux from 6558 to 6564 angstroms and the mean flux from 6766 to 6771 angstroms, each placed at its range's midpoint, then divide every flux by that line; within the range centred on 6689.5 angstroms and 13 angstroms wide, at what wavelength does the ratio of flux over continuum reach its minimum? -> 6694.08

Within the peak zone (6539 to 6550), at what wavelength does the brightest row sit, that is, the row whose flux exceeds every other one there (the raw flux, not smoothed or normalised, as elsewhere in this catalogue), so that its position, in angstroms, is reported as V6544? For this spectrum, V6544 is 6544.71 angstroms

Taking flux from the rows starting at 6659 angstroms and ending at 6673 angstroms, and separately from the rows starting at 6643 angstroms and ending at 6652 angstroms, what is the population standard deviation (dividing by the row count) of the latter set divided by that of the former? 1.8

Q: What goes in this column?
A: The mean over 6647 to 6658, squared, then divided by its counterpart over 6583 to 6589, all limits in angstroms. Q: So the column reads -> 4.7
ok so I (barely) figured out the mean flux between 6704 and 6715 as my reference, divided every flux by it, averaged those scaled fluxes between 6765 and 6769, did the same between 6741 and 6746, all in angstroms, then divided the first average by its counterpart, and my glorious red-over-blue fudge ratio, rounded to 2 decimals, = 1.00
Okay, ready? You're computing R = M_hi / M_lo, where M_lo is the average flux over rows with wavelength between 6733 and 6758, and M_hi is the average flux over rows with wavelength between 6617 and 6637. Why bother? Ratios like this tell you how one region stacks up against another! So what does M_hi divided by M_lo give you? 1.00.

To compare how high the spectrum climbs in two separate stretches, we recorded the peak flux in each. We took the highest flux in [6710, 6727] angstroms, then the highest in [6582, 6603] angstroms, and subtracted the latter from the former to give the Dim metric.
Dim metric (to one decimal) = -1.1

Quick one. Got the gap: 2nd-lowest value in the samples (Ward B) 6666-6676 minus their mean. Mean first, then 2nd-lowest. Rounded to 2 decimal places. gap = -0.06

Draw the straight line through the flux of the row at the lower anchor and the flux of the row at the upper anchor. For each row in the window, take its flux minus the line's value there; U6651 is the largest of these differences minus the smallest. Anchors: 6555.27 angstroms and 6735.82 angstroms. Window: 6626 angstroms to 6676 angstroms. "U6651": 0.71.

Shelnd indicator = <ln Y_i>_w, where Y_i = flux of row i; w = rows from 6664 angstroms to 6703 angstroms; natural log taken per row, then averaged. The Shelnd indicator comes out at 1.70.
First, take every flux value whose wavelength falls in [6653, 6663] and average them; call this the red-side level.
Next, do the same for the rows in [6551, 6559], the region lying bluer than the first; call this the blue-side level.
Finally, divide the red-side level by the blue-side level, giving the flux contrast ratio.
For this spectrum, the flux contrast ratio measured 1.00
